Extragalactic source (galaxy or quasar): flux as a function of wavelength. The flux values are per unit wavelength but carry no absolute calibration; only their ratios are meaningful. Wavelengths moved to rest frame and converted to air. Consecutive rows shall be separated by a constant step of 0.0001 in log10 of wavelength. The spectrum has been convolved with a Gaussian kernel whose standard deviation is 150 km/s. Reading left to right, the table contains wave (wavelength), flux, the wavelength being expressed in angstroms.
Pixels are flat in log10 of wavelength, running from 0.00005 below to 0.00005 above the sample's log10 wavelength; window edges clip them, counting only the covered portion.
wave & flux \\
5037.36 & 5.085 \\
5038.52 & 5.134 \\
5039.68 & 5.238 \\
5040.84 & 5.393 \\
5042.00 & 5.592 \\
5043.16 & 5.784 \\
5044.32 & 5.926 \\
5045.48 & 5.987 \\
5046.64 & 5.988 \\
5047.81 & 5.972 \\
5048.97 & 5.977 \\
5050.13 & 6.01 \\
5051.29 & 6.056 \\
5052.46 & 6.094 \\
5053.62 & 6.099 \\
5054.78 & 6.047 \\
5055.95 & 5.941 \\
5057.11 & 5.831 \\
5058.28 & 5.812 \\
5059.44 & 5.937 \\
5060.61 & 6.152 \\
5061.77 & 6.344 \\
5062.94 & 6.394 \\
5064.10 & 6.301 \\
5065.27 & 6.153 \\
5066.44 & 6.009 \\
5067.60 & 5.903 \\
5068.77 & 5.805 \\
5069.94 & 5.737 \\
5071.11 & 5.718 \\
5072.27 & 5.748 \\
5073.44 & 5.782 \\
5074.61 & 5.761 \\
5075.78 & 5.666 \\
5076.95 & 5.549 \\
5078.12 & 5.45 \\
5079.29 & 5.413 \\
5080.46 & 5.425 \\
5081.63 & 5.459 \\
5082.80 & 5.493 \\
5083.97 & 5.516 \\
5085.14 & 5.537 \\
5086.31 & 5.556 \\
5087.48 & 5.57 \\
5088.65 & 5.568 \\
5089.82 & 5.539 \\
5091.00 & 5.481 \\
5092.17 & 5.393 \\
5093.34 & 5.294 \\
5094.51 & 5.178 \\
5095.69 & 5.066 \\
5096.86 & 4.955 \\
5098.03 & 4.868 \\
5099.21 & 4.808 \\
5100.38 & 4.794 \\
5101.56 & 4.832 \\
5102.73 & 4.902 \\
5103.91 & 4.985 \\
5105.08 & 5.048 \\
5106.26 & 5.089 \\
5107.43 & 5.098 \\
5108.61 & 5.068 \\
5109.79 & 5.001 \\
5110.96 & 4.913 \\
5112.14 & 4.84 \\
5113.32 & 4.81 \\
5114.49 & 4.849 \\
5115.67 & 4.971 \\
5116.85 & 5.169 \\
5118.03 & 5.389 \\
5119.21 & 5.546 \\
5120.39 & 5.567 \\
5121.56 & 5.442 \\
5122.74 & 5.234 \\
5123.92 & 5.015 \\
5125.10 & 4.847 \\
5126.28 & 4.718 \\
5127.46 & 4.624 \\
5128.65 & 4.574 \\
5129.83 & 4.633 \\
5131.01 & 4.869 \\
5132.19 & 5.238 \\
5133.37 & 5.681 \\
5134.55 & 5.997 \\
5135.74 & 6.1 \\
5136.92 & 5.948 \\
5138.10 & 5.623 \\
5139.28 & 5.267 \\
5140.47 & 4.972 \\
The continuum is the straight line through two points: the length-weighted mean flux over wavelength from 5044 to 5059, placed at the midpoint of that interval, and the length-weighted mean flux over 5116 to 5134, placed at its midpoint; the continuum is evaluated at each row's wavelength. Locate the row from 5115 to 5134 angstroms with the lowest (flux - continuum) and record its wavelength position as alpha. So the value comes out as 5128.65 angstroms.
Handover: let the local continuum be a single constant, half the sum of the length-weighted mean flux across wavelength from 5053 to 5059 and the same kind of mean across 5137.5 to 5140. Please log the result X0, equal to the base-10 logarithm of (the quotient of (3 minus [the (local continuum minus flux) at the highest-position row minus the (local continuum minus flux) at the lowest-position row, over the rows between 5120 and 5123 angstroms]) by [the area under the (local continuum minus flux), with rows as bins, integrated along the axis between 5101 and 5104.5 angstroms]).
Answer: 0.0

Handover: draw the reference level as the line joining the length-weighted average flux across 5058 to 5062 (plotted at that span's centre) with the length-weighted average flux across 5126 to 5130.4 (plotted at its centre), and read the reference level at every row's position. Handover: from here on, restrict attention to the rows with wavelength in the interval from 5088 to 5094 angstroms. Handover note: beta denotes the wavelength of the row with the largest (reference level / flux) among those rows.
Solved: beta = 5093.34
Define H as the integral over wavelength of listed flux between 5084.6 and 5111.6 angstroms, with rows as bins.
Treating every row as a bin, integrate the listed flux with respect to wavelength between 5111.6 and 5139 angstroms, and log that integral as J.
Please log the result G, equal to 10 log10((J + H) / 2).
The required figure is 21.5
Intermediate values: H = 139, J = 143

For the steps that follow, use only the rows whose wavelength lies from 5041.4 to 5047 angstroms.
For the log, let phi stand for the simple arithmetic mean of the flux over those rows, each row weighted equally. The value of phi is 5.86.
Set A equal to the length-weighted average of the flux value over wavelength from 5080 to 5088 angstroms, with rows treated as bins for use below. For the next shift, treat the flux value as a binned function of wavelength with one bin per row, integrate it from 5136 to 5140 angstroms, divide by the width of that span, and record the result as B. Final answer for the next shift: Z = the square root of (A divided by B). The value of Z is 0.99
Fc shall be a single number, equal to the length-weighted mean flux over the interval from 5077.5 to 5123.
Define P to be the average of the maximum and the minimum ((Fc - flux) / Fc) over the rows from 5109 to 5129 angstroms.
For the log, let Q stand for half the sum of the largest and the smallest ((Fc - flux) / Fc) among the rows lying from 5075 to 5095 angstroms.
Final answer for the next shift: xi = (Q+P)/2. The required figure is -0.007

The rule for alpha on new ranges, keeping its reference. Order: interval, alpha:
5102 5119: 5102.73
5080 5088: 5080.46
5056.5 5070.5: 5058.28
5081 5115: 5100.38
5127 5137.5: 5128.65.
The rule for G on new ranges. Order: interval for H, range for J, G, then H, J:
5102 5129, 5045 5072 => 21.7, 136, 162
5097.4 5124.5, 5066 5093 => 21.6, 137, 151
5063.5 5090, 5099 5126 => 21.6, 151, 136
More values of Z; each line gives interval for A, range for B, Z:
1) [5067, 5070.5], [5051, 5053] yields 0.98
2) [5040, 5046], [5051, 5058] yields 0.98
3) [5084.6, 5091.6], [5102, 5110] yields 1.05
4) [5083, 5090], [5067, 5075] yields 0.98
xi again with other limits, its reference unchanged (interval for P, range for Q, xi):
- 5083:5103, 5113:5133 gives 0.016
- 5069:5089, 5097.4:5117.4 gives -0.016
